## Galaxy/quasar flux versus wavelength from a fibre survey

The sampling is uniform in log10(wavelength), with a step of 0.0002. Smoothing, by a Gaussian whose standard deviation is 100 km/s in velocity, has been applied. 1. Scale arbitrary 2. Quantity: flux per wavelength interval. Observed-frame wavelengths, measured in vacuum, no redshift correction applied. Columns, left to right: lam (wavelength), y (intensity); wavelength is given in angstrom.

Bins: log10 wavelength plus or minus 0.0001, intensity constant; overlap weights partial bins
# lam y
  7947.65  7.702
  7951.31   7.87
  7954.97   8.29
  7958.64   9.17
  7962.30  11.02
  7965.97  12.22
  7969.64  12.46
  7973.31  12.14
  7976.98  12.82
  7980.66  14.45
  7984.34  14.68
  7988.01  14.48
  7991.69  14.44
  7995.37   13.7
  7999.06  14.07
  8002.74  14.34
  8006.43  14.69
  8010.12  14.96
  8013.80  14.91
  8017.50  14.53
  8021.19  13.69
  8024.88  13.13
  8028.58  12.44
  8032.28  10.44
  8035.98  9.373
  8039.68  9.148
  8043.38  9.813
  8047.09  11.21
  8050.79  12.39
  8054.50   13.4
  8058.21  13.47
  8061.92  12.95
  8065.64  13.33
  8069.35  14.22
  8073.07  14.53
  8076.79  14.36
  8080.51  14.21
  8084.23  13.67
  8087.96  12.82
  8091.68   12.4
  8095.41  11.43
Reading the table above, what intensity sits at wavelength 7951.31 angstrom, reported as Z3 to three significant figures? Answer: 7.87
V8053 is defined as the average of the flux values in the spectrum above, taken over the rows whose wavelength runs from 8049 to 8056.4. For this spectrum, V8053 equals 12.9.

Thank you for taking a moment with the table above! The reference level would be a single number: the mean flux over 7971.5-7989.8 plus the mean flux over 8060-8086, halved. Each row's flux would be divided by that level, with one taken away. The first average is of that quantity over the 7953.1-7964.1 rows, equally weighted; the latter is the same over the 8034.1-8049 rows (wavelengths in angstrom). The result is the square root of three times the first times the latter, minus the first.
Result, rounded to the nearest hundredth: 0.83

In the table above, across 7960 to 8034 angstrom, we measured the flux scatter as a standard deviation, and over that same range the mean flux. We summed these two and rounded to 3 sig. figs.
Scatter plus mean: 14.8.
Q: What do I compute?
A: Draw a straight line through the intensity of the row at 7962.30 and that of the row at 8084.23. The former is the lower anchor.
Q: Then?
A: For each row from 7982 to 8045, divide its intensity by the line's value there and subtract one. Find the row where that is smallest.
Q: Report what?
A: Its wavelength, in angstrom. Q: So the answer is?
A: 8039.68 angstrom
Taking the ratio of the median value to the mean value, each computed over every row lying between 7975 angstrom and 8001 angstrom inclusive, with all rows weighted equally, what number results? 1.025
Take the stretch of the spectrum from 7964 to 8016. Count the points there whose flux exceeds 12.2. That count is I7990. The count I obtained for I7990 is 13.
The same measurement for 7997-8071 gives 15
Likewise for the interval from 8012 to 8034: 5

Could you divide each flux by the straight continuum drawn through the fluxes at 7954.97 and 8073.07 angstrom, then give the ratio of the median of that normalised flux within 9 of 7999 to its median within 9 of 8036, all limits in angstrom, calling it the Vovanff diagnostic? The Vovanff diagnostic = 1.8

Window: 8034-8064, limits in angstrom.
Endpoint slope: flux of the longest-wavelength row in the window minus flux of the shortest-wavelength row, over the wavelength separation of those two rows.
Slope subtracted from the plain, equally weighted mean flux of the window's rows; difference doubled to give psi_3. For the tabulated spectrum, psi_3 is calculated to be 22.7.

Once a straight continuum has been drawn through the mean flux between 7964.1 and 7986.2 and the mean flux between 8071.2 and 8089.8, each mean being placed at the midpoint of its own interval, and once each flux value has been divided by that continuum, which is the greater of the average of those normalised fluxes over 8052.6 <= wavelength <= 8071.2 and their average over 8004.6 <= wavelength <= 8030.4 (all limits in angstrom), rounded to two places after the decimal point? 1.05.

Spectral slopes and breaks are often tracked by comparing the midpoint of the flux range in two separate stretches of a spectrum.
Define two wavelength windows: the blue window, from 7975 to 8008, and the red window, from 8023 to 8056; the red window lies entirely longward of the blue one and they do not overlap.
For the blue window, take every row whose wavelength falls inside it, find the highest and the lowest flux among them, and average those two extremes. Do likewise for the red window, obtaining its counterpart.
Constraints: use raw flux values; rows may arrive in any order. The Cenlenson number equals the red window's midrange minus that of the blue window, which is -2.5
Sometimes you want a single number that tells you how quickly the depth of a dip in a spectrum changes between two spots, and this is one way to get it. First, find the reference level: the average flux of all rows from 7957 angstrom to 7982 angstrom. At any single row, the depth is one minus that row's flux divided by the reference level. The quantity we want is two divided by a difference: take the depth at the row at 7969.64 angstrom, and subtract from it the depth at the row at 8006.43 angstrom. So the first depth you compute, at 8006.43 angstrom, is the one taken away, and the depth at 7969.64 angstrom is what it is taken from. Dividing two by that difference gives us 11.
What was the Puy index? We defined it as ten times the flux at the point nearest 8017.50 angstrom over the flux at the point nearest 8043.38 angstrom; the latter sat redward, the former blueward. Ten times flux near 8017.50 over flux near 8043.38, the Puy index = 15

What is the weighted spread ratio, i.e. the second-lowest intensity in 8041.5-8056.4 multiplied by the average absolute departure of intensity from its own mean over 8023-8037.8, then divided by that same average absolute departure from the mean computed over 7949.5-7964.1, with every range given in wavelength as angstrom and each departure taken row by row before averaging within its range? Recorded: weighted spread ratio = 16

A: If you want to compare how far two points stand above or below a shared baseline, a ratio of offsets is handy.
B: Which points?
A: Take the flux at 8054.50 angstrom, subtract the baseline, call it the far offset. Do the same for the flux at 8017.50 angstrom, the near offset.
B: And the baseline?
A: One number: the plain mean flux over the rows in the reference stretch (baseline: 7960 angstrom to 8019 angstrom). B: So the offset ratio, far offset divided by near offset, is -0.4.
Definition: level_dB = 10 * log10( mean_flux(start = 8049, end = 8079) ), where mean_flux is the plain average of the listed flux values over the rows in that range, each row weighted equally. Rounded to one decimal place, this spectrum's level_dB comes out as 11.3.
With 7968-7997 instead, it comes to 11.4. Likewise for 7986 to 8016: 11.6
